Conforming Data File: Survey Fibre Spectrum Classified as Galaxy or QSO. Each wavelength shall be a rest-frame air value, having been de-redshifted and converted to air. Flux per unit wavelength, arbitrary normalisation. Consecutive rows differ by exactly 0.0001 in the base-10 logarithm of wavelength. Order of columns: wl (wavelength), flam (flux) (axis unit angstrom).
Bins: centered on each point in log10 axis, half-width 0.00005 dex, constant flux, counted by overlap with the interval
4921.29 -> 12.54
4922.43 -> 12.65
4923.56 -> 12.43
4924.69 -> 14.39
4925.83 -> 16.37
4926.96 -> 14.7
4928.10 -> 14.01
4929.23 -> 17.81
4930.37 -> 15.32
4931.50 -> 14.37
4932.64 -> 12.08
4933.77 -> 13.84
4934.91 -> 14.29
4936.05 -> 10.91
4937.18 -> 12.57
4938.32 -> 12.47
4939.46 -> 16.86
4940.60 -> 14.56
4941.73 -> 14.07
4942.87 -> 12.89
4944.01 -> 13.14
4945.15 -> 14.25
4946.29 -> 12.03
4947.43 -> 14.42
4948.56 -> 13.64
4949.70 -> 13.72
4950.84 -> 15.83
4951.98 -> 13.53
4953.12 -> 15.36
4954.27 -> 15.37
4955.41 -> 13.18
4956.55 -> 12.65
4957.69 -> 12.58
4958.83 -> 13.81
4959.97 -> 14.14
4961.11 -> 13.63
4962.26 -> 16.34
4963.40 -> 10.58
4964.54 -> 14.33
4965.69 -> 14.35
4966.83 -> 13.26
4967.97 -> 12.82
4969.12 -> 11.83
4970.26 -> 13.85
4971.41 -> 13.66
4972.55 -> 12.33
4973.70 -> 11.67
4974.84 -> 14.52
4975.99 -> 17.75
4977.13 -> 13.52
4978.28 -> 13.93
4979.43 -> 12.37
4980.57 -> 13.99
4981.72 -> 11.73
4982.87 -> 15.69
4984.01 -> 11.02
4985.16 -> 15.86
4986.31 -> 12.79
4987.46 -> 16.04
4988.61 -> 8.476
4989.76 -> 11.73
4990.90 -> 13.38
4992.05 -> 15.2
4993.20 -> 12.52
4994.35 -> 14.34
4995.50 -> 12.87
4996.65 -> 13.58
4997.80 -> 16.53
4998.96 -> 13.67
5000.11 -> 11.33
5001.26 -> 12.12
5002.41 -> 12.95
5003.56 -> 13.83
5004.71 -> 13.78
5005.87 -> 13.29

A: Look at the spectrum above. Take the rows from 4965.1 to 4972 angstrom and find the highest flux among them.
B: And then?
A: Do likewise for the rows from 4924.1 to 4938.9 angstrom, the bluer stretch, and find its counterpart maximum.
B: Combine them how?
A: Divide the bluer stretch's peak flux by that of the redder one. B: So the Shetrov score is 1.24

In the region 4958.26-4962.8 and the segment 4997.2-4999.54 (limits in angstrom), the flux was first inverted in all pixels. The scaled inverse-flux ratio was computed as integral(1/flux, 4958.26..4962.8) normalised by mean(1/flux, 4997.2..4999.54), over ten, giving 0.47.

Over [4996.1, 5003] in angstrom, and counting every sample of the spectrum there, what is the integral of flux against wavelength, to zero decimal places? 92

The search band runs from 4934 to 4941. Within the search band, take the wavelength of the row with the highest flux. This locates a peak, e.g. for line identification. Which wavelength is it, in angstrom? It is 4939.46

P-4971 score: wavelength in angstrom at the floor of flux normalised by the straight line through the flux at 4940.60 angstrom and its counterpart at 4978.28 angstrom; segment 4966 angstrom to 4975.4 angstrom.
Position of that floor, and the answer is 4973.70 angstrom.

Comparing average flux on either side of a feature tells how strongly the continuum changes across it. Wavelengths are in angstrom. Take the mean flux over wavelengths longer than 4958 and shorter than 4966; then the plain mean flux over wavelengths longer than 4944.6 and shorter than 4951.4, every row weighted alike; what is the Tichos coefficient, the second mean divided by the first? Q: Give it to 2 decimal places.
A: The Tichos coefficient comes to 1.01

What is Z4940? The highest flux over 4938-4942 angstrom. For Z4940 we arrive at 16.86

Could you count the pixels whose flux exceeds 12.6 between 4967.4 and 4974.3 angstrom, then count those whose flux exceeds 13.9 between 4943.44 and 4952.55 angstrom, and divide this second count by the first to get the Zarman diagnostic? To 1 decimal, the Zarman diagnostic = 1.0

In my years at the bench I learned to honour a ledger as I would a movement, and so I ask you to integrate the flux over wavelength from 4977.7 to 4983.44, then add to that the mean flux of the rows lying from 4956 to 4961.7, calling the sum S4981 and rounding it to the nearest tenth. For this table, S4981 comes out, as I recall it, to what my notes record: 91.0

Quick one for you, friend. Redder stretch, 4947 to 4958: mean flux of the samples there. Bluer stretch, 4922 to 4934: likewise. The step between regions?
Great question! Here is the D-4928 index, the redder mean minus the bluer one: -0.3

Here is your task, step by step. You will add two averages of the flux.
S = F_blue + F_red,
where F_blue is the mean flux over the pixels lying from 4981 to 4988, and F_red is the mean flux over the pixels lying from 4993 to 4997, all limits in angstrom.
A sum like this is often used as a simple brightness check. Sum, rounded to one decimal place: 27.2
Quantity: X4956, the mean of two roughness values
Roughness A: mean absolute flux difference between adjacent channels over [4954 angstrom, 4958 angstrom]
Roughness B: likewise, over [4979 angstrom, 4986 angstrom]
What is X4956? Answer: 2.2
